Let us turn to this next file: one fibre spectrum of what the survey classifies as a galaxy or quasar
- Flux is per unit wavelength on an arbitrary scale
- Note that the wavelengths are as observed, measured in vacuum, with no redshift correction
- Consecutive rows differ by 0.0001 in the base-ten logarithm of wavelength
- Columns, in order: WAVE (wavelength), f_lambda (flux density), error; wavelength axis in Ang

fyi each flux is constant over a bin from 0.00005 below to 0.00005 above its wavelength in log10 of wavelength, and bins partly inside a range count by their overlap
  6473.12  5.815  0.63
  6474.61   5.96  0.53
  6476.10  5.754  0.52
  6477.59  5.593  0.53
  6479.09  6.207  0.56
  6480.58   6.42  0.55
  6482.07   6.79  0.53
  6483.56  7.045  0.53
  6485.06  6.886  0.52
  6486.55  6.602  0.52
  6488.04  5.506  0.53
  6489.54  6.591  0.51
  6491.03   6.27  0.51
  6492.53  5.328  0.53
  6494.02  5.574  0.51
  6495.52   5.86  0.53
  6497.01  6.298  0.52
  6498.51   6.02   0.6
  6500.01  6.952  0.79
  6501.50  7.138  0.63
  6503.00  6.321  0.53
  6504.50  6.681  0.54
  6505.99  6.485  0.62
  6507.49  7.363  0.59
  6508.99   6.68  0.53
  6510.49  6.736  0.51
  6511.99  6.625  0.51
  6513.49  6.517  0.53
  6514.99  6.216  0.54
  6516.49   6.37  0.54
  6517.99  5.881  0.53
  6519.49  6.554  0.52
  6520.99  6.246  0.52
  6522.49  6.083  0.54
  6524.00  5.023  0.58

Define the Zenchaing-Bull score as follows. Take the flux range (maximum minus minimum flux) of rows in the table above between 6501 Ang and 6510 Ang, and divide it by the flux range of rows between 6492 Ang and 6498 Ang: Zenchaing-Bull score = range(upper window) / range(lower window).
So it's 1.07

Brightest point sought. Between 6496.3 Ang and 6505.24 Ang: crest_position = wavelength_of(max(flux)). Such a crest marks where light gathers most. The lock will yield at 6501.50 Ang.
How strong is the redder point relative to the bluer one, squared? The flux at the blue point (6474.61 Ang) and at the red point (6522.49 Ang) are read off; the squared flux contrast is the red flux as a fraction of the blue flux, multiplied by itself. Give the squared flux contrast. 1.04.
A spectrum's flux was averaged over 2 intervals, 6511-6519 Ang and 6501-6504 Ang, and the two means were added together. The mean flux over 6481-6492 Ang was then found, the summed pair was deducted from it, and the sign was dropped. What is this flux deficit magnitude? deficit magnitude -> 6.52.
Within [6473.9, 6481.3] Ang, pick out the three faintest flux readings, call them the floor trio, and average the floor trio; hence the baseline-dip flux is 5.8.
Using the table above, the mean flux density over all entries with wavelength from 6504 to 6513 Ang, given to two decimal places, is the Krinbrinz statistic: 6.76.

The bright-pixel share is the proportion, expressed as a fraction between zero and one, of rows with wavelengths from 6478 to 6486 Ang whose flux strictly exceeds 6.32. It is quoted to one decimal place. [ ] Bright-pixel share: 0.8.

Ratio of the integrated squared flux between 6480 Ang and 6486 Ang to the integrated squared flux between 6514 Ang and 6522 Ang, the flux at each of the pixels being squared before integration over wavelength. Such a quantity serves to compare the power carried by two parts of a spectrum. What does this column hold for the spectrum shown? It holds 0.9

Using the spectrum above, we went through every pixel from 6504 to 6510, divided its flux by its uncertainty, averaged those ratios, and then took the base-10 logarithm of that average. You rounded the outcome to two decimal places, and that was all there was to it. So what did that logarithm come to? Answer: 1.08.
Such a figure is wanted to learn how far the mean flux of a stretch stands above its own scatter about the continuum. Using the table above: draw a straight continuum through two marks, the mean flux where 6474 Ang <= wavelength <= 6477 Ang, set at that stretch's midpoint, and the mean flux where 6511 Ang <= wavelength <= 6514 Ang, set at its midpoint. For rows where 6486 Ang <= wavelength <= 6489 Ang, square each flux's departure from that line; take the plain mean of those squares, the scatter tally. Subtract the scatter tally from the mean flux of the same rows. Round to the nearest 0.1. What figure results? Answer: 5.7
